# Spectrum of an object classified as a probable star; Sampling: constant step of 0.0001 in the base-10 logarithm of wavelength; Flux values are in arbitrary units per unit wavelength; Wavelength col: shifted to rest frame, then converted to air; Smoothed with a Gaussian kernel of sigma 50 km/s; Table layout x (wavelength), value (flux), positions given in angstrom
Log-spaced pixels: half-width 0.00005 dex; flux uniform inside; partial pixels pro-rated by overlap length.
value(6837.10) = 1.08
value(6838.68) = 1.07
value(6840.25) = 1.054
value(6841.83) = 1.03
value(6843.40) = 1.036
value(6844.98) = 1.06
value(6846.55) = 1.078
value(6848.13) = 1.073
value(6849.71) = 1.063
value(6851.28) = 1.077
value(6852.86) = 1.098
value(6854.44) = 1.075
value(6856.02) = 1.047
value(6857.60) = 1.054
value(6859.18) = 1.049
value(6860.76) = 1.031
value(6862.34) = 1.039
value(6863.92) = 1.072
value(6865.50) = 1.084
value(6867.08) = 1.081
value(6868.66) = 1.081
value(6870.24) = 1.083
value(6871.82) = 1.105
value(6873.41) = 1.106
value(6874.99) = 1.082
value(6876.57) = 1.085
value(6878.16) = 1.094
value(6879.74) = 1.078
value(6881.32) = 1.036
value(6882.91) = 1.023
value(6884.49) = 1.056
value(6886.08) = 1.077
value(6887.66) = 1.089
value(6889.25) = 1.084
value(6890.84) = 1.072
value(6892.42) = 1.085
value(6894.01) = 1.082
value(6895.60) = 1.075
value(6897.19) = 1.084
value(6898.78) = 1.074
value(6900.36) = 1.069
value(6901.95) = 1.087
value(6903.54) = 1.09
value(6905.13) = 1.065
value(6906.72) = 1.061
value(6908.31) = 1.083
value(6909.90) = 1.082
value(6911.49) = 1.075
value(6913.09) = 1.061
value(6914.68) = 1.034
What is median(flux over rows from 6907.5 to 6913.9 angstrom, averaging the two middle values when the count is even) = 1.08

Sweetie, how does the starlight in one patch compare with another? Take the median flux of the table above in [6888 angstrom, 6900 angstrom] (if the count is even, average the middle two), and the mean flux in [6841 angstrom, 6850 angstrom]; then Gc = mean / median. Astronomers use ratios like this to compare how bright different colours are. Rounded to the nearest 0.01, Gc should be 0.98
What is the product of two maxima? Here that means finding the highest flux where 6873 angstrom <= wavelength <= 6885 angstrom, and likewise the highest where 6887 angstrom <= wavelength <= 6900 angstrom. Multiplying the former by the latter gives 1.204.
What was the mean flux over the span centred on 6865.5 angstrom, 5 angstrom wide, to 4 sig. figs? 1.079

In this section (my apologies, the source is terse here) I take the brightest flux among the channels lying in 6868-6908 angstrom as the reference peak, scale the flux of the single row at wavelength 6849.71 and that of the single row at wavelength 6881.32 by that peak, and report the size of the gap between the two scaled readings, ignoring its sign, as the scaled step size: 0.024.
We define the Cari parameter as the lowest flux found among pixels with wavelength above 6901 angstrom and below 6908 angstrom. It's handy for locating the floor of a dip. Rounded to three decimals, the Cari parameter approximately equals 1.061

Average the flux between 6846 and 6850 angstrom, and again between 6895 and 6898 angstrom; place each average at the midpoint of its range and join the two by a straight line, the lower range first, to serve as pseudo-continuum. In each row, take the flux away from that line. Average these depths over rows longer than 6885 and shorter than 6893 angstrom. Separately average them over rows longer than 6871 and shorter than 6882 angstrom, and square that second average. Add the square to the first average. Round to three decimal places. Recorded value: -0.003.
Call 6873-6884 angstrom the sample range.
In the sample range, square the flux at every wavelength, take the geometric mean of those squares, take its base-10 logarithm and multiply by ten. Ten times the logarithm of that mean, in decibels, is 0.601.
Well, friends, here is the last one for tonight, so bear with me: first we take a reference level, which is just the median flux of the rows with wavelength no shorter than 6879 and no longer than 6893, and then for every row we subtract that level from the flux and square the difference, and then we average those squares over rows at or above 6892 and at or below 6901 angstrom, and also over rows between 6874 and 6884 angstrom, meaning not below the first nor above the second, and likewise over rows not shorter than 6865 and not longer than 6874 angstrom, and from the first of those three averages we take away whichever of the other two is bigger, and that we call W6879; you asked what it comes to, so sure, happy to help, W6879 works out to -0.0008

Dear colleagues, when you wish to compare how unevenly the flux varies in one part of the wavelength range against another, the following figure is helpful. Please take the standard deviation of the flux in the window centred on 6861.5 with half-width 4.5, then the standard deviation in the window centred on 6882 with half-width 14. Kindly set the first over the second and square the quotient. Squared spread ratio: 1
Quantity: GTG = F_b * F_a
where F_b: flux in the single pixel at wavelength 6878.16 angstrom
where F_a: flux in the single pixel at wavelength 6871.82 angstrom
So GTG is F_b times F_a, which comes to 1.21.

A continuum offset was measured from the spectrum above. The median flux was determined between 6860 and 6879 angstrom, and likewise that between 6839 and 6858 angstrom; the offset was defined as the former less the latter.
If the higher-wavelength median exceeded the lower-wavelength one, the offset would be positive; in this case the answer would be 0.021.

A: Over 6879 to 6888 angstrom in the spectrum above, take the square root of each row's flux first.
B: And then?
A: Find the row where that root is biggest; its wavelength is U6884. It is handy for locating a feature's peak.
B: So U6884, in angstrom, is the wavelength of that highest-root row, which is 6887.66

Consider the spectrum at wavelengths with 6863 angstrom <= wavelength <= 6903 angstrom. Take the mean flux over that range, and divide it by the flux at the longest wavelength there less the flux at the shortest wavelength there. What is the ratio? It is 72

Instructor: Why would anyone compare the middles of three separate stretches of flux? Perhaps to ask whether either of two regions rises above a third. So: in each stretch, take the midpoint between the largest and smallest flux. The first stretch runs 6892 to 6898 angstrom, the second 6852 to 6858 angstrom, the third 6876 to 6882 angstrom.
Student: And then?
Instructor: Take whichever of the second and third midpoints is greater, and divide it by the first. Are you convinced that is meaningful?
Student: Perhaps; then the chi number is 0.99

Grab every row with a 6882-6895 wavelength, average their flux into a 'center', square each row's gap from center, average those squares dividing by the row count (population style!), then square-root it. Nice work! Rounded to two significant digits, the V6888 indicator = 0.021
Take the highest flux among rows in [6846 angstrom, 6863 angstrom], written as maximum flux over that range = 1.098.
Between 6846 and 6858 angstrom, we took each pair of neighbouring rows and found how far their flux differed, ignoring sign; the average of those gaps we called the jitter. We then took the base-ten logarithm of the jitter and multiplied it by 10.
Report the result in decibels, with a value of -18.1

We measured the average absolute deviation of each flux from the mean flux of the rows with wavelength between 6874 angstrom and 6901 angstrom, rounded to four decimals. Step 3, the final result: 0.0130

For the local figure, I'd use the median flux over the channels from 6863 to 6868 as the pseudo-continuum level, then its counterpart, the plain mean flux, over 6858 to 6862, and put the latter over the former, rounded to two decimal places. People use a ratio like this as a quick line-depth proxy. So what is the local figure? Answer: 0.96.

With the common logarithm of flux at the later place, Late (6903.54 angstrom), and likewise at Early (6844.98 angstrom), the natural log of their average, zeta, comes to -3.46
